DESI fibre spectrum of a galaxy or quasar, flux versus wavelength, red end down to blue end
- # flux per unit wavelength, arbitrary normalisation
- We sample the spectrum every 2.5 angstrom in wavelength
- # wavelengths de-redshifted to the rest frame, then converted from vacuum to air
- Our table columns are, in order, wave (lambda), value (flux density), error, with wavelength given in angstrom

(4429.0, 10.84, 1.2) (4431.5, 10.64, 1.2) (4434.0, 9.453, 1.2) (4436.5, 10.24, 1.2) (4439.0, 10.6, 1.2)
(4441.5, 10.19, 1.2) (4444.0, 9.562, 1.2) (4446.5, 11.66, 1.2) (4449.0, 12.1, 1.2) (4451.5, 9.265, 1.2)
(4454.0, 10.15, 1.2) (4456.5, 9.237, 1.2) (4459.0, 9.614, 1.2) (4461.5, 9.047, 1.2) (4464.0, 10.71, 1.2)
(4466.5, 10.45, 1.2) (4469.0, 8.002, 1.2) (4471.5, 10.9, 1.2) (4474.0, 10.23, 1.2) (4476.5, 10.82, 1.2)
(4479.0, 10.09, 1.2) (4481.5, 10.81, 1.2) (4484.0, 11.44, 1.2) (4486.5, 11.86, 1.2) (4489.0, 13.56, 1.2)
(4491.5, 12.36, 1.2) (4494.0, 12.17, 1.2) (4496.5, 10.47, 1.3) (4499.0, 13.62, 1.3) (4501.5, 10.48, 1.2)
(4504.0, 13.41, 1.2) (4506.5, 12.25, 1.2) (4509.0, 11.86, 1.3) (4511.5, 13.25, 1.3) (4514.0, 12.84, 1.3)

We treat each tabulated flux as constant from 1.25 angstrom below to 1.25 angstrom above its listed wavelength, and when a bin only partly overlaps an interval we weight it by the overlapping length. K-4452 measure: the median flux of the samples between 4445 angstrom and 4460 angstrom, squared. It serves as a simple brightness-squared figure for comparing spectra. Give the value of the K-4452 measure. 98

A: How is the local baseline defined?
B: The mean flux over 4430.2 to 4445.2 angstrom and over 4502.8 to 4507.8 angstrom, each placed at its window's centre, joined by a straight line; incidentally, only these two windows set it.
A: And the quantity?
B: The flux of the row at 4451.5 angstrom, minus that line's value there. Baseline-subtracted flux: -1.4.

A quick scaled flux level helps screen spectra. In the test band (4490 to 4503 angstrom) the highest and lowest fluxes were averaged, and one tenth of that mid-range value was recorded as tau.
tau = 1.20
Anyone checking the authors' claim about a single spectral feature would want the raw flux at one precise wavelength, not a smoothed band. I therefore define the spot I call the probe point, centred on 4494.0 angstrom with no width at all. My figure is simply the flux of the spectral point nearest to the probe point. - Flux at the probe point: 12.17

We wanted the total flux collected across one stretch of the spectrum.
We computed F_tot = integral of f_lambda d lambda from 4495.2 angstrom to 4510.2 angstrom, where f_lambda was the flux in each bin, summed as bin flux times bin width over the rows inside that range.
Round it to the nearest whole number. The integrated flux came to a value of 180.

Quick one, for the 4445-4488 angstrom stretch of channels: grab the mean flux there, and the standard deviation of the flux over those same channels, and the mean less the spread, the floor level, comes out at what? 9.3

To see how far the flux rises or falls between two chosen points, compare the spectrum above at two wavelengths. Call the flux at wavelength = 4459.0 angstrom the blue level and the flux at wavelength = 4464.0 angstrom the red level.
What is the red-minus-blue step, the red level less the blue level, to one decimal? 1.1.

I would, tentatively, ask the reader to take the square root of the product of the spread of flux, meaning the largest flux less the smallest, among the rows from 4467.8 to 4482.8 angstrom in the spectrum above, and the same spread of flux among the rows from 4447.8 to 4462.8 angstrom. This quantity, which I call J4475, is 3.0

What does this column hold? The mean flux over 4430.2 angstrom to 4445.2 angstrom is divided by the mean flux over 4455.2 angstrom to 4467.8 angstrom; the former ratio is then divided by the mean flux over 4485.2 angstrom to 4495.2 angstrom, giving 0.083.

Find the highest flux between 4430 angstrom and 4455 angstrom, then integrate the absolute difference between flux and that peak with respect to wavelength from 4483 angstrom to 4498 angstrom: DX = 11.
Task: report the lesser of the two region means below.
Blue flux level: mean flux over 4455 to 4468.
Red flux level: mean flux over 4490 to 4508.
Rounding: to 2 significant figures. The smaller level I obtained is 9.8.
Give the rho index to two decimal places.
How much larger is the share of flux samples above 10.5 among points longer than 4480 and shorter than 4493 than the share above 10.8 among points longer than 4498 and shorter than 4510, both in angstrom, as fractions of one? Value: 0.20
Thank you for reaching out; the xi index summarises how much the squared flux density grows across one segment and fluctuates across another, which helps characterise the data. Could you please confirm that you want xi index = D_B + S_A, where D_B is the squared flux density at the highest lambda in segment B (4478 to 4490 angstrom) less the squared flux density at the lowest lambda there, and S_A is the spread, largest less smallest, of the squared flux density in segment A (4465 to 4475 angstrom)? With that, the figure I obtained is 137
